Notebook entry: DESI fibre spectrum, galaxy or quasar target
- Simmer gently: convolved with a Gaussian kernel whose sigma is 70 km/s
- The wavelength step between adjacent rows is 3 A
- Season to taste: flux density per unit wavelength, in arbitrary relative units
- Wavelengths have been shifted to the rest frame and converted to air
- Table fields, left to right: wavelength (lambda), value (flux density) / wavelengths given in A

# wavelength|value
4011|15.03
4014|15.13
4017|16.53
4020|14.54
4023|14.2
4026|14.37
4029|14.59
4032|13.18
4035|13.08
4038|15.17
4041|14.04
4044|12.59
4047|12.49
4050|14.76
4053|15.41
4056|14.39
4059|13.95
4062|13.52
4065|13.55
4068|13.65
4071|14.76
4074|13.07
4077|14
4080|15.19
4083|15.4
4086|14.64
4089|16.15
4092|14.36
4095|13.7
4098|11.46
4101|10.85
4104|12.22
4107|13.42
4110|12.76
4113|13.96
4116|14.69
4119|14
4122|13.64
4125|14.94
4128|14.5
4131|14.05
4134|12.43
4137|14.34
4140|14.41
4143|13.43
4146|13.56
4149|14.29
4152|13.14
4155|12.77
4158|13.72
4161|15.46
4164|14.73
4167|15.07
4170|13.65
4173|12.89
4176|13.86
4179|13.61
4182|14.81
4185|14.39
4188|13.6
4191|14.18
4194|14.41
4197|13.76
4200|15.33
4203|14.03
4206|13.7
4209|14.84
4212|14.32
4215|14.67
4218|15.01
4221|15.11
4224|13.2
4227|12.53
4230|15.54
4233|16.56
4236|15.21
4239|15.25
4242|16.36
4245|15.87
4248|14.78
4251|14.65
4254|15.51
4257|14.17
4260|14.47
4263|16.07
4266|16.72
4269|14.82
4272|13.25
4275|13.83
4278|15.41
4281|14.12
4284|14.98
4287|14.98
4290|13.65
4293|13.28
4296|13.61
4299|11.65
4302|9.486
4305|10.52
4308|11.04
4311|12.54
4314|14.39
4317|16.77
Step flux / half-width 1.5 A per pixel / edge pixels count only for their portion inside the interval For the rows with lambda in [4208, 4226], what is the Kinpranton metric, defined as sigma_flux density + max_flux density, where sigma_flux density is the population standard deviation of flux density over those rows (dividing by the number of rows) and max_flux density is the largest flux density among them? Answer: 15.8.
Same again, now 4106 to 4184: 16.2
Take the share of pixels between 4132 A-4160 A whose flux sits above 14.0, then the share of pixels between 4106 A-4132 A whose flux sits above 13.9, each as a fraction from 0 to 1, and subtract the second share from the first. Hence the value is -0.33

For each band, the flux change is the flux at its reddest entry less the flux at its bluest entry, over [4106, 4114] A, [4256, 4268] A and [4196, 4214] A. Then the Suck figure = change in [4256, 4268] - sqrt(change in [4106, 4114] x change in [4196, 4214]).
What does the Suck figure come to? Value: 2.0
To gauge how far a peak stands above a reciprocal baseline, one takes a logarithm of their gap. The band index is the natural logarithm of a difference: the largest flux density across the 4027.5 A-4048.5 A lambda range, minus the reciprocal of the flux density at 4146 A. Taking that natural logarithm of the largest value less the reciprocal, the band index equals 2.714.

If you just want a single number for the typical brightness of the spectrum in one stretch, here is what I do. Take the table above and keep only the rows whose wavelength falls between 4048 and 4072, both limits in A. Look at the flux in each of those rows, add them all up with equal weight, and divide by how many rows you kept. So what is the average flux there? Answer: 14.2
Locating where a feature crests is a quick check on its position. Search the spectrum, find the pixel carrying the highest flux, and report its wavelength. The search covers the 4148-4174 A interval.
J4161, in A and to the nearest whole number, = 4161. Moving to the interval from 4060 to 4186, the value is 4089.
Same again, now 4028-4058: 4053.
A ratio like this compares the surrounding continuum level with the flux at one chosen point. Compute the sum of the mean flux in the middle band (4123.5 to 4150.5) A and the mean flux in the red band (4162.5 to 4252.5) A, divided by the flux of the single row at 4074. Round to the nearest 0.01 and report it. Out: 2.18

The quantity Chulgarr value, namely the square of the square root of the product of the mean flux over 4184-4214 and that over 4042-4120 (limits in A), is 197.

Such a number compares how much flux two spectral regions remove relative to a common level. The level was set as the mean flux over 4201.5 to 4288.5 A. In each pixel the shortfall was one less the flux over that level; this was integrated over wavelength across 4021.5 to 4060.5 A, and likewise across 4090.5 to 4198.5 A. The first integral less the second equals -5.7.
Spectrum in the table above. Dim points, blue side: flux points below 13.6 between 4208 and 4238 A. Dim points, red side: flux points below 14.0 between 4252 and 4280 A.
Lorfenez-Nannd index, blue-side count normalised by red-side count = 1.0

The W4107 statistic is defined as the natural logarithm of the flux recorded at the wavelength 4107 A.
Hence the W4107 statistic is 2.60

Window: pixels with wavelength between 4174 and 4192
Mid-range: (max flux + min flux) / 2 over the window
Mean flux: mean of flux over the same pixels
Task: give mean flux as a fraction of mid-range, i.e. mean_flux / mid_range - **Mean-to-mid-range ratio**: 0.99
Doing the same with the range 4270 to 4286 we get 1.00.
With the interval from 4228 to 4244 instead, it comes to 0.99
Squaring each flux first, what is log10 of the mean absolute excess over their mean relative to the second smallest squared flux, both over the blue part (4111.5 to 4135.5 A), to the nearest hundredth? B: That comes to -1.11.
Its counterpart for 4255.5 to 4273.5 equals -0.83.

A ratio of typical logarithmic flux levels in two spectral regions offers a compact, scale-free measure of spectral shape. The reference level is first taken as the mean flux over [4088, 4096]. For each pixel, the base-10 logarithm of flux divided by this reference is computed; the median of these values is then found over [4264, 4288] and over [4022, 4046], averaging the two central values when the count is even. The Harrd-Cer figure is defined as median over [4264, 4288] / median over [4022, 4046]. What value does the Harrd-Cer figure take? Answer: -0.3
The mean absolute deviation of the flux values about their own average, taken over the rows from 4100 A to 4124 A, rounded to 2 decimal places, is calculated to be 0.94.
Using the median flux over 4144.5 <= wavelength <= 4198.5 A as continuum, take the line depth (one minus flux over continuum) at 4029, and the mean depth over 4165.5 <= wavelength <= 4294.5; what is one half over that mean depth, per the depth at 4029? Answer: 161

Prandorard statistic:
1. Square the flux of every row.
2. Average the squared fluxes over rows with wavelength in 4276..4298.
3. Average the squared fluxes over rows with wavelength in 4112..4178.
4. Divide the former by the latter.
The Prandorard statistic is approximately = 1.04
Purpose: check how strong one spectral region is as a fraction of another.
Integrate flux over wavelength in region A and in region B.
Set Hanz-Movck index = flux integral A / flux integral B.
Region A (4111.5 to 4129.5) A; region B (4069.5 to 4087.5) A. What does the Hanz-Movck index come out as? 1.0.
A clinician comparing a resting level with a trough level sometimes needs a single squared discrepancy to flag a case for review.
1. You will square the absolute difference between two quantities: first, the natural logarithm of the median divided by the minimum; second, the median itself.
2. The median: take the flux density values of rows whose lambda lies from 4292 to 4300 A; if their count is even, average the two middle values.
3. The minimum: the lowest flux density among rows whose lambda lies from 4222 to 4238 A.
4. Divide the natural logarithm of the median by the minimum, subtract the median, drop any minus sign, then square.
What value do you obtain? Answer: 171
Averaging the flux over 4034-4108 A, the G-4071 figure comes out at 13.8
